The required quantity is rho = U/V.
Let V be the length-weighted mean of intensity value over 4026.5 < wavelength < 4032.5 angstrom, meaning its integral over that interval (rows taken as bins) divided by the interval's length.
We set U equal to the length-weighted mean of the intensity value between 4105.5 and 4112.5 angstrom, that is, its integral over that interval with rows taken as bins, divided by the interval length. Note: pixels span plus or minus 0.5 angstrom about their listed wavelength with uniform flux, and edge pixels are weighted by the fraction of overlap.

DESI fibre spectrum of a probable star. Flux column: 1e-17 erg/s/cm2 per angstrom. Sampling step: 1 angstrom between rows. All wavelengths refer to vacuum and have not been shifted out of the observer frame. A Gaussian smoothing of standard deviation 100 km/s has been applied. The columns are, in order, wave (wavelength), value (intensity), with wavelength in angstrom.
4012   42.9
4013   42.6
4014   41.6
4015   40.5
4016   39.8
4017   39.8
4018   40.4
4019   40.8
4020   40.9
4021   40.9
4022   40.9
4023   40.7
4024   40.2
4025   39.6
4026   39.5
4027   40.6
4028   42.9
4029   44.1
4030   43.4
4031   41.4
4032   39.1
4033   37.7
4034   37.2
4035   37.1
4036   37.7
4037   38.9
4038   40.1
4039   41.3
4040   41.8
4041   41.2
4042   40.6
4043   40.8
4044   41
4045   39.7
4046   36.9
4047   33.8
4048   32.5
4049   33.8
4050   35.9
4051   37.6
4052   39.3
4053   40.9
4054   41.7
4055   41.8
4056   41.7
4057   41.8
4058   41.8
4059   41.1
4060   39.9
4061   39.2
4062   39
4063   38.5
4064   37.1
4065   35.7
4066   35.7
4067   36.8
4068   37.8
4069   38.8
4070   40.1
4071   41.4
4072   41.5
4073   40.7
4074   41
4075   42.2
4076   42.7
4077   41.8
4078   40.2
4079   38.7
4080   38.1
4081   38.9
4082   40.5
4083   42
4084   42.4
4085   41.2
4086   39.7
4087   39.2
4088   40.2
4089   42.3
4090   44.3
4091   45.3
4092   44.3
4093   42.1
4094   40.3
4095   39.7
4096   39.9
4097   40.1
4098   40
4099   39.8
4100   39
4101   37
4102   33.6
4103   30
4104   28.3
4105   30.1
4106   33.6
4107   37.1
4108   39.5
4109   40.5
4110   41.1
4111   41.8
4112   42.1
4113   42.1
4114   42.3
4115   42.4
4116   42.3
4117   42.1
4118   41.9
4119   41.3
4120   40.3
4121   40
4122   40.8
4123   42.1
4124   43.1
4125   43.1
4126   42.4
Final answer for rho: 0.94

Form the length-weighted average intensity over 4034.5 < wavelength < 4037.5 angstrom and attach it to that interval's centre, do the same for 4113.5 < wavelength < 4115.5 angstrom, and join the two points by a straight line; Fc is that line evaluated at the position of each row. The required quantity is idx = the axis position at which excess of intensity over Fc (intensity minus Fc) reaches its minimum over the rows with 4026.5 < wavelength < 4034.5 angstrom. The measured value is 4034 angstrom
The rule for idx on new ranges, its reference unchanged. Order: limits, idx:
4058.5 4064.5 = 4064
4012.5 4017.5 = 4017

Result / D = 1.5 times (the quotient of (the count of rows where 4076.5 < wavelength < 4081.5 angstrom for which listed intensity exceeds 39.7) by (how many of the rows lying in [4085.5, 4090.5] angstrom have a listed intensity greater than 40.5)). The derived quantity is 1.5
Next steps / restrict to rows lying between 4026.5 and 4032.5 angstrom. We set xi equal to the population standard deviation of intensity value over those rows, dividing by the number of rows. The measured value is 1.7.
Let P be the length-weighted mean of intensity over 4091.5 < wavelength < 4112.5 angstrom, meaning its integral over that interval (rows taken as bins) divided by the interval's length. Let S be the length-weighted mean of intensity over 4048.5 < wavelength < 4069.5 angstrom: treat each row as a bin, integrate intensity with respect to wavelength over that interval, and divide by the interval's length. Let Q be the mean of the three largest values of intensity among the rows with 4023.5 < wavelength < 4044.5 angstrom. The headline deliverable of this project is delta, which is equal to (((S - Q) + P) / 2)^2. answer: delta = 280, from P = 38.1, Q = 43.5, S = 38.9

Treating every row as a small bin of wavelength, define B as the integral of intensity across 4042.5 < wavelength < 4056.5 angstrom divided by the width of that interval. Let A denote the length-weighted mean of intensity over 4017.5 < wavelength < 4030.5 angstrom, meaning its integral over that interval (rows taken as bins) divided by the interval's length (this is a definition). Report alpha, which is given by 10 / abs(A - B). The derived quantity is 4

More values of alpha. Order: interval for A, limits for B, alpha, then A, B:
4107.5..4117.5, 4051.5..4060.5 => 20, 41.6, 41.1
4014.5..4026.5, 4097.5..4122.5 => 6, 40.3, 38.8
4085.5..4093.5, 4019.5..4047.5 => 5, 42.2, 40.0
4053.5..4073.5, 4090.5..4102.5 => 21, 39.6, 40.1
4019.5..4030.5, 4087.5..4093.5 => 5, 41.2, 43.1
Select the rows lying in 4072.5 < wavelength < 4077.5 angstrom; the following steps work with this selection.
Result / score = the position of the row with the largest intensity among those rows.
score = 4076 angstrom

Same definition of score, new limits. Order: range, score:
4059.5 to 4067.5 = 4060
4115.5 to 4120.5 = 4116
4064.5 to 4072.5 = 4072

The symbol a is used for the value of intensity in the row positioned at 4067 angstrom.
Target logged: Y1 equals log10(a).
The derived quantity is 1.57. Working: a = 36.8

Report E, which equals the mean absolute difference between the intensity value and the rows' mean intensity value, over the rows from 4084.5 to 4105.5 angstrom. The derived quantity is 3.4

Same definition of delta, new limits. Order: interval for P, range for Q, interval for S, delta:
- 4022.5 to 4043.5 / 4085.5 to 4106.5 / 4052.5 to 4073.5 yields 312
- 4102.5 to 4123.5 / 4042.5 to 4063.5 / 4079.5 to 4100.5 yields 366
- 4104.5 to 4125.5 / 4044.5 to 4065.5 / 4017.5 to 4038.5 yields 377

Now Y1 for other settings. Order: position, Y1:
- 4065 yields 1.55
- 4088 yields 1.60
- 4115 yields 1.63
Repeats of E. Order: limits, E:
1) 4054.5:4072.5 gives 1.8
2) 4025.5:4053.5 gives 2.3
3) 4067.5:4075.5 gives 1.2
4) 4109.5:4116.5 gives 0.3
